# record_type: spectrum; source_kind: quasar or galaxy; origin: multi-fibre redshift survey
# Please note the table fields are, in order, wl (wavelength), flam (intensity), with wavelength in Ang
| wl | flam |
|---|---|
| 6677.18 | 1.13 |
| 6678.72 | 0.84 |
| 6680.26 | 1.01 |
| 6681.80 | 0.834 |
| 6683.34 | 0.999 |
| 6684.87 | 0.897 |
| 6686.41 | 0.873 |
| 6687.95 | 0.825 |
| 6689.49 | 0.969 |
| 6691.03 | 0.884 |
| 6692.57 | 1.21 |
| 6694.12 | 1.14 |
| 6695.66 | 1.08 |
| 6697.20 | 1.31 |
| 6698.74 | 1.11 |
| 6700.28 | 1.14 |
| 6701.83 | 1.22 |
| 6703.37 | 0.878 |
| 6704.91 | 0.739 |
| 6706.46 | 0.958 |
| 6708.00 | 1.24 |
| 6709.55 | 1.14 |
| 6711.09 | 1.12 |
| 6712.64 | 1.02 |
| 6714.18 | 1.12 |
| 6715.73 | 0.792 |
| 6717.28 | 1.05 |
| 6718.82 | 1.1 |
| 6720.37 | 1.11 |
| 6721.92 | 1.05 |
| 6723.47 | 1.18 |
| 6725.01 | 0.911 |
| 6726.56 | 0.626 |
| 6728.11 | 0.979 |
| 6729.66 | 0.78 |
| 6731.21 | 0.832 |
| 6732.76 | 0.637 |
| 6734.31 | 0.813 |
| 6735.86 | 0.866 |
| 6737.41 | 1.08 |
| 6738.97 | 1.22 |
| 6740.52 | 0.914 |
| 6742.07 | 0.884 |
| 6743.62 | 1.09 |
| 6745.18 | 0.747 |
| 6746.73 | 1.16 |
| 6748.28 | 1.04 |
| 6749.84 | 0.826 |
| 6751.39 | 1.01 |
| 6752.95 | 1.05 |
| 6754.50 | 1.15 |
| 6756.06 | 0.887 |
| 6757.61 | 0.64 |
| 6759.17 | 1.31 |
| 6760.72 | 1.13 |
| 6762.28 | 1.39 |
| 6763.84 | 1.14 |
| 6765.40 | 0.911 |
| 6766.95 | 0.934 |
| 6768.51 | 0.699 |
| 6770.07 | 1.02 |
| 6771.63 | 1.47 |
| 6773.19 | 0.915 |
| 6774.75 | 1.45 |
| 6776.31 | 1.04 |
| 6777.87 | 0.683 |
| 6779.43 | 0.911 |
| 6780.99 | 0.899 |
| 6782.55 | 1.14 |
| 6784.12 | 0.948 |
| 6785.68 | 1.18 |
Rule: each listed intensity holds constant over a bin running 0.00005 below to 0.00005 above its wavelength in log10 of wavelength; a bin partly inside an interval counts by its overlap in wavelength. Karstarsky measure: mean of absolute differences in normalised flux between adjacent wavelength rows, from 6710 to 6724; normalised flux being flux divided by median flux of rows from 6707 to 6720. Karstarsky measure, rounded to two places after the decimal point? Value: 0.12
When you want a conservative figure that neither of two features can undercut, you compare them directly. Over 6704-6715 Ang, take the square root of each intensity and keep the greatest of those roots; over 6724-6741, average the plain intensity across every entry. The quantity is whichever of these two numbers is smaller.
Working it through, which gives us 0.88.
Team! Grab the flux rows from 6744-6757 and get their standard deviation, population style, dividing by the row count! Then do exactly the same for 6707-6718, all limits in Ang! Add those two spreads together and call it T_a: 0.27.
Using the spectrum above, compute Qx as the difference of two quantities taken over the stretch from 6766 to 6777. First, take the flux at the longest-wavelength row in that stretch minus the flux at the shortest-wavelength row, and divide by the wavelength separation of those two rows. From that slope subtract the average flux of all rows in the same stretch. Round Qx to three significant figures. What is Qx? -1.06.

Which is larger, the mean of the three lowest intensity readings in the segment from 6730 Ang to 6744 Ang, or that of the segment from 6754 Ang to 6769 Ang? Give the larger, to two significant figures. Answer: 0.76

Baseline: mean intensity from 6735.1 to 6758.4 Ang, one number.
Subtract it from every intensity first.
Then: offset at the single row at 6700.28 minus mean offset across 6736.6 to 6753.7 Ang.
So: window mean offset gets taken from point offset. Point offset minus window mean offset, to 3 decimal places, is 0.138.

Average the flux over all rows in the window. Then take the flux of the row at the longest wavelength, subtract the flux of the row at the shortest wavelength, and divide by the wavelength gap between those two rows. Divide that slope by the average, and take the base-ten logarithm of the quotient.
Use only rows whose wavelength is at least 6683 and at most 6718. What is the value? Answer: -2.84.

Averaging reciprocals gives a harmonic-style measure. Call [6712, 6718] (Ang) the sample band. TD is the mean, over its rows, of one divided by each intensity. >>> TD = 1.02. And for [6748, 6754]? 1.03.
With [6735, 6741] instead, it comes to 1.00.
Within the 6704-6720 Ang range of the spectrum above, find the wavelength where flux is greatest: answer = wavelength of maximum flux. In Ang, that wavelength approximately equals 6708.00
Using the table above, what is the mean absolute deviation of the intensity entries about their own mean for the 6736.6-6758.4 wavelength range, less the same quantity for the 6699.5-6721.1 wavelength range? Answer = 0.019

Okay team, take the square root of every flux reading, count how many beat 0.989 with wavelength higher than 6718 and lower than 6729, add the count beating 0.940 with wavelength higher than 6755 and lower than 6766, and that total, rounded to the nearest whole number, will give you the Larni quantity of 11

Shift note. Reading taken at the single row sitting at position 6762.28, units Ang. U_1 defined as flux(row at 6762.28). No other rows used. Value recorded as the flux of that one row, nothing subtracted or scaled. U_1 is 1.39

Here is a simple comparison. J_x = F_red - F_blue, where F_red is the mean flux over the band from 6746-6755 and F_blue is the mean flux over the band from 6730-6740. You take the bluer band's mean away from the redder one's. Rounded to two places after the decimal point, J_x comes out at 0.13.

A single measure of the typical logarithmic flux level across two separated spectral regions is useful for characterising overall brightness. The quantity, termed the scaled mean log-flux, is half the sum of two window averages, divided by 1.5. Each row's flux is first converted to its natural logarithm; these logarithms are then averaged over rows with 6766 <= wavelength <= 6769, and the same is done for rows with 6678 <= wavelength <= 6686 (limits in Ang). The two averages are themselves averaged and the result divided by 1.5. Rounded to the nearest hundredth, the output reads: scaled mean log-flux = -0.10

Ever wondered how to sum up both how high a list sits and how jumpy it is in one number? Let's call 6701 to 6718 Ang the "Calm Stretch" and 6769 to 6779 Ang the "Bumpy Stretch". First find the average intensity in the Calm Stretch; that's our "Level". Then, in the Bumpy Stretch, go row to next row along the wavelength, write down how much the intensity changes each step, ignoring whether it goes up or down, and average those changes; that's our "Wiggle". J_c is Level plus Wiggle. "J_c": 1.49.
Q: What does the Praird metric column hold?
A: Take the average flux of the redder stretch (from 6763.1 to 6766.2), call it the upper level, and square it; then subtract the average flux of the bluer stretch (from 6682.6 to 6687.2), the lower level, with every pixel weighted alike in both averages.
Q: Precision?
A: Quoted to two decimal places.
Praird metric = 0.13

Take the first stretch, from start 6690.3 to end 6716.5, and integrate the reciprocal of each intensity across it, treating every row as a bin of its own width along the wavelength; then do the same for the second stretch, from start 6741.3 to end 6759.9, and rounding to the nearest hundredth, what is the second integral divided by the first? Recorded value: 0.78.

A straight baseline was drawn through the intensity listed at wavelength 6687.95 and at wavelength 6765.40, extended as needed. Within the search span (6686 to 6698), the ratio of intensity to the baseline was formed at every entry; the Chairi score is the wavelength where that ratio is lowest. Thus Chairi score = 6687.95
